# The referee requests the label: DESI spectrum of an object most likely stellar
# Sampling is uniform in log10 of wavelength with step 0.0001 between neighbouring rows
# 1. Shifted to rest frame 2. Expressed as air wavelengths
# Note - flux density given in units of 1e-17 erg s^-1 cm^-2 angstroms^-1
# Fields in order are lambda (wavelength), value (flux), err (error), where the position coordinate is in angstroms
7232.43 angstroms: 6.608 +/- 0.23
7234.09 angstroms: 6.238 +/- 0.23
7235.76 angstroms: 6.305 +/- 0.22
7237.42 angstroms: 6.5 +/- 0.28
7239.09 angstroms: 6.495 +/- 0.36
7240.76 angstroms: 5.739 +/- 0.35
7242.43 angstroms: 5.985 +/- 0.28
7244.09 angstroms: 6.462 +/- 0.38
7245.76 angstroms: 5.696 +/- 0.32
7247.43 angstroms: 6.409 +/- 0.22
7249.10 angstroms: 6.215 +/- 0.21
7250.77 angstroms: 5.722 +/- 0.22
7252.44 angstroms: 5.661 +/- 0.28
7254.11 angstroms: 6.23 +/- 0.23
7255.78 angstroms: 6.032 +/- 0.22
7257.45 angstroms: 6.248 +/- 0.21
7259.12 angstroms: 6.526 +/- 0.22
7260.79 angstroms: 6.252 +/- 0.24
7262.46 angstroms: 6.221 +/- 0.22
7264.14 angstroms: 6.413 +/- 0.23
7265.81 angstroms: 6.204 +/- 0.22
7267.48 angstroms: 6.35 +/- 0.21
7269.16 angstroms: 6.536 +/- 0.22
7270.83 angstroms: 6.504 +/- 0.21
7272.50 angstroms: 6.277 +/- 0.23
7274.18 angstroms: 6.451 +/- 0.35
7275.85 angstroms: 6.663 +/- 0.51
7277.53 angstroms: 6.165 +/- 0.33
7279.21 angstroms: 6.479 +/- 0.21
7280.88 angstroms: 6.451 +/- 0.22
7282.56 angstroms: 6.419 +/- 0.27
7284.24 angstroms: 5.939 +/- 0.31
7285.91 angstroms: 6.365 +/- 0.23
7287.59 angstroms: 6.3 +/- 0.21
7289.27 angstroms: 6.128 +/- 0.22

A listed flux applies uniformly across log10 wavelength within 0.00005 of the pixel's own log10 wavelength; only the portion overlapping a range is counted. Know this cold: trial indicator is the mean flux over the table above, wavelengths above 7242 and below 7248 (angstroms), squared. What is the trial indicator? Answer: 37.7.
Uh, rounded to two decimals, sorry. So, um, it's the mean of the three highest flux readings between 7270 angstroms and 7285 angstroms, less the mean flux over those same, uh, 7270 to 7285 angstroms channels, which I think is 0.18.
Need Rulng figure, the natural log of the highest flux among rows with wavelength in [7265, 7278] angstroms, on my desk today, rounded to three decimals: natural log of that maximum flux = 1.897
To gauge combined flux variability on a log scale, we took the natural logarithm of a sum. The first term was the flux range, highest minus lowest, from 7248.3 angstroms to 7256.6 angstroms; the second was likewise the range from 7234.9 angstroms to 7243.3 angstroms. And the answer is 0.29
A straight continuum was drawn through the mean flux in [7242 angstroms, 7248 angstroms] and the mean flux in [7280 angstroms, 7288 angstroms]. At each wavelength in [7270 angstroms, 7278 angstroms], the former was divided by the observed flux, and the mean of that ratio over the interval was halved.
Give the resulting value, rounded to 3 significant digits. 0.488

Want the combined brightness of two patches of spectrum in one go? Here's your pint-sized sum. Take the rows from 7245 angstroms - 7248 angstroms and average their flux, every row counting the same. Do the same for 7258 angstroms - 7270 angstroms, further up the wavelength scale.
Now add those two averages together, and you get 12.4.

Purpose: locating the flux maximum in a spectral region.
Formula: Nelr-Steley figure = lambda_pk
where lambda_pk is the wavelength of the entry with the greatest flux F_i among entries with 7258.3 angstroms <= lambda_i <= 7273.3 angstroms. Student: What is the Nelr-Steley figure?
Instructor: 7269.16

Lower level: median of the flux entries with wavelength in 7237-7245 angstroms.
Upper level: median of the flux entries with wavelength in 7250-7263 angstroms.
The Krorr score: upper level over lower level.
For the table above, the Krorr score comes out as 0.96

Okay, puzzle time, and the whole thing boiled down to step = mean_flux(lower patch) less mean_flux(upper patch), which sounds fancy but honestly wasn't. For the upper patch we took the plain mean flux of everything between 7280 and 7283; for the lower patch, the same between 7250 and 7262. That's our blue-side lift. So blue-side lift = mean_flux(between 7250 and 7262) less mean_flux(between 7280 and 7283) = -0.34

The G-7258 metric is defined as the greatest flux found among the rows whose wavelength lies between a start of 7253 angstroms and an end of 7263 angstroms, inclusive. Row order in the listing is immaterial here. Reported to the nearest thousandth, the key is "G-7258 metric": 6.526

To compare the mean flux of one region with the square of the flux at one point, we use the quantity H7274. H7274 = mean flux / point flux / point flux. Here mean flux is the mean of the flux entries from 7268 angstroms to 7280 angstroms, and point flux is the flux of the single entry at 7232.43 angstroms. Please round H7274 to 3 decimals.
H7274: 0.147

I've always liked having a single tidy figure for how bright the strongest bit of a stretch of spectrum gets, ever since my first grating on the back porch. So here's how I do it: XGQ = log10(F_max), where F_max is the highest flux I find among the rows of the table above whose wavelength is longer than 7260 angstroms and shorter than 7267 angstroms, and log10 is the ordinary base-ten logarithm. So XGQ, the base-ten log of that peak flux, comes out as 0.807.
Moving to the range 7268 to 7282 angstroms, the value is 0.824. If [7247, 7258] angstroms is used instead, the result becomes 0.807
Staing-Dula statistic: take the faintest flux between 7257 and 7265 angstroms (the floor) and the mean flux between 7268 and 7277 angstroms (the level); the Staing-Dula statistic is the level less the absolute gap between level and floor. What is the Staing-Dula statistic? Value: 6.22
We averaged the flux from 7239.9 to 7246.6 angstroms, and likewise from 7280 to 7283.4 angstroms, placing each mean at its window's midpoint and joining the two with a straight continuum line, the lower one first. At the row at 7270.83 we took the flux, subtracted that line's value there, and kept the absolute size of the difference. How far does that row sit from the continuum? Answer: 0.20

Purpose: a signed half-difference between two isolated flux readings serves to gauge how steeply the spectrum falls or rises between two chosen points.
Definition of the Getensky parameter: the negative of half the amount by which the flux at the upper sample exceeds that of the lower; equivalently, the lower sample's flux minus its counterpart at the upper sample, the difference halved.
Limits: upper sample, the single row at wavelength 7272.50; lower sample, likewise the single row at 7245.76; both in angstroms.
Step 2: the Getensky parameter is -0.29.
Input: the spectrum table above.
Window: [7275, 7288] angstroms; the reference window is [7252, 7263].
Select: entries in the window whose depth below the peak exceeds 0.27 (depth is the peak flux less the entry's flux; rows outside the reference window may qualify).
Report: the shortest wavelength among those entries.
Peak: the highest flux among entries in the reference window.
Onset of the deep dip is 7277.53 angstroms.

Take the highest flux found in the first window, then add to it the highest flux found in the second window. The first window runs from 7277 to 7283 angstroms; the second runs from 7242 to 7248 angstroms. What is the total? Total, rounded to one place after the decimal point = 12.9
